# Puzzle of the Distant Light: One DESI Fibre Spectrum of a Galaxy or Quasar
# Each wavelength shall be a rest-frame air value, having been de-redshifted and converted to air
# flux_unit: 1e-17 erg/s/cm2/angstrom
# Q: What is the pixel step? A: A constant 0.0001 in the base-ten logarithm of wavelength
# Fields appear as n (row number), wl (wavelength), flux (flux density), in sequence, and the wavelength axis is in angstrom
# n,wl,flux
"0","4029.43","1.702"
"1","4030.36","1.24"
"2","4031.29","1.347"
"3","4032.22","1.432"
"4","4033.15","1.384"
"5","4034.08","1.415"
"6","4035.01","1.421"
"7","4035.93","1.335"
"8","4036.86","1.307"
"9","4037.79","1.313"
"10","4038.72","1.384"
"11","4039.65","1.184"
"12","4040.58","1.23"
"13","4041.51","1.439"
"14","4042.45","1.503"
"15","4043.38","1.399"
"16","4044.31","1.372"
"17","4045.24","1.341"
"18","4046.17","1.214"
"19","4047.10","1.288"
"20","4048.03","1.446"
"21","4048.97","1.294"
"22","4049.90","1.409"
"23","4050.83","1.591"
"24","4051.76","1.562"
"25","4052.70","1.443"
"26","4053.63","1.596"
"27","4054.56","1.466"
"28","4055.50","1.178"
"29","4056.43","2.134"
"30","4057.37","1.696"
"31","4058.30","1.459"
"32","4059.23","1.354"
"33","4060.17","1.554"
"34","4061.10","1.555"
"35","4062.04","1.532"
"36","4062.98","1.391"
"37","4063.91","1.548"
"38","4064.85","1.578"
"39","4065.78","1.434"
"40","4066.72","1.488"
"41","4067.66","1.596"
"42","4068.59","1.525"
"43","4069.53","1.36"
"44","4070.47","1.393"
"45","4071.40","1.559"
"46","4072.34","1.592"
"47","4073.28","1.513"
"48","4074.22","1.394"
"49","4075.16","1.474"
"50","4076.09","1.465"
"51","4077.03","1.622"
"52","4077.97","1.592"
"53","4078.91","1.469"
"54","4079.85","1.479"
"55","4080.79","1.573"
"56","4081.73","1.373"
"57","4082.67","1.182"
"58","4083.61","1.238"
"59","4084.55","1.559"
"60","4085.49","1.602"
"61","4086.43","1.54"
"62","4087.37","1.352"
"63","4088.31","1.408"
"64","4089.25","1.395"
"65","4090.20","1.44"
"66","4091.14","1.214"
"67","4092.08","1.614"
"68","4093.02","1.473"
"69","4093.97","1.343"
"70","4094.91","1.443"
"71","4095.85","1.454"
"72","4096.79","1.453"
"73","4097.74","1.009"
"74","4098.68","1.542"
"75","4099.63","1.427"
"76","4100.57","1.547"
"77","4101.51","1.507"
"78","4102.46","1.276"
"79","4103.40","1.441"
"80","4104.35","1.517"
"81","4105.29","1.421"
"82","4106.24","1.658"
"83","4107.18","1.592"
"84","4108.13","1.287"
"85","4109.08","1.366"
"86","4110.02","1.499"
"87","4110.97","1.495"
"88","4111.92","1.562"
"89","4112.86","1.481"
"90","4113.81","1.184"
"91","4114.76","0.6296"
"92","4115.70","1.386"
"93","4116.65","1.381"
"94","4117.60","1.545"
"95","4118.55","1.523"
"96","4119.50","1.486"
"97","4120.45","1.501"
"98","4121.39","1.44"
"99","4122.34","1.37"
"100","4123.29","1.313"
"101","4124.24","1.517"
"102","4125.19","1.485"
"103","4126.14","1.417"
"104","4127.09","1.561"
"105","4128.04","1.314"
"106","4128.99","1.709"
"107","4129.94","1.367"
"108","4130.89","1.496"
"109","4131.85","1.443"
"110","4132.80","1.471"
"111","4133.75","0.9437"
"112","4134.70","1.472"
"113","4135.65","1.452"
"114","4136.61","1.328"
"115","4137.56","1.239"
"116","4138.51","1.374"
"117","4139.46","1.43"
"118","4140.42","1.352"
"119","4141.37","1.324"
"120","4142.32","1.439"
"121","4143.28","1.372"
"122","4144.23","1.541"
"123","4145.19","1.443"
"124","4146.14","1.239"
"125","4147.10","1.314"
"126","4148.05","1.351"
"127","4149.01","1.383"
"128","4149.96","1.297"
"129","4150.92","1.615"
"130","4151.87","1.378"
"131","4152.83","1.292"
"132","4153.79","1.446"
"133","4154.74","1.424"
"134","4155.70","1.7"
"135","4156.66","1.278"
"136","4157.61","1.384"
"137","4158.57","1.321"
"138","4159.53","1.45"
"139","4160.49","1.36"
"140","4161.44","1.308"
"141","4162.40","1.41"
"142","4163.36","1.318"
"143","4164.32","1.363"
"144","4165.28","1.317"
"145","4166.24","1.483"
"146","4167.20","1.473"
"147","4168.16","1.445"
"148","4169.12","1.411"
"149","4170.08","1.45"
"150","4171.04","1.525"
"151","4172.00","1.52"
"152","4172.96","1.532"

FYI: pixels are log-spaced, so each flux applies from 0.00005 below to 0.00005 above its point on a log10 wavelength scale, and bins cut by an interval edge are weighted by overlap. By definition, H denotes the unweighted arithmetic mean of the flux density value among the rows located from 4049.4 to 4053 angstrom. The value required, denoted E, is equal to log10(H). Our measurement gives 0.18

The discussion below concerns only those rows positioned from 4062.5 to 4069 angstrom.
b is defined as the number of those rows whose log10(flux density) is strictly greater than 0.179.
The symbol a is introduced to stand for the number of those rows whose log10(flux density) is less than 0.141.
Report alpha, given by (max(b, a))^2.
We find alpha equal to 16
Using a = 0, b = 4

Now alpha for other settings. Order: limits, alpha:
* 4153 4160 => 4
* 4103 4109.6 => 9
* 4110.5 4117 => 9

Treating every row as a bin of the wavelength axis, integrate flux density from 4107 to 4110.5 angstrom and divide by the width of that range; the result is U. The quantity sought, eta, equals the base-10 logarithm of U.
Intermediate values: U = 1.42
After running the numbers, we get 0.153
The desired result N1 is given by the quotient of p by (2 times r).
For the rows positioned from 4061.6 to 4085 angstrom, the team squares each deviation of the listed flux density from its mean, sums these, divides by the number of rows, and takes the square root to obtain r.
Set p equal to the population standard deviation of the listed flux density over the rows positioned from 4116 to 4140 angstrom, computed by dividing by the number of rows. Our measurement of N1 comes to 0.6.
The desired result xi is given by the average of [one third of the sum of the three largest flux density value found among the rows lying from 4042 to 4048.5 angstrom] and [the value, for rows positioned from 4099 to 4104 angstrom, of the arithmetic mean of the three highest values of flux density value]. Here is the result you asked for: 1.474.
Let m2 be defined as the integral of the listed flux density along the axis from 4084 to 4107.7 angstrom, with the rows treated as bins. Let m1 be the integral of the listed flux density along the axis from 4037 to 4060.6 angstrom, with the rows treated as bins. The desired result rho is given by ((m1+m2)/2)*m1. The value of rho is 1151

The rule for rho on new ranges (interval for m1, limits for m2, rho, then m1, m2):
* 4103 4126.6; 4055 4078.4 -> 1157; 33.5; 35.5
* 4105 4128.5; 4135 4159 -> 1109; 33.3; 33.3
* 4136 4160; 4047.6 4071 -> 1142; 33.3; 35.2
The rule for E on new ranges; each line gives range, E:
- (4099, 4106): 0.16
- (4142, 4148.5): 0.14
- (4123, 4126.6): 0.16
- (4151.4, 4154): 0.14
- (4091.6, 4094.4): 0.17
